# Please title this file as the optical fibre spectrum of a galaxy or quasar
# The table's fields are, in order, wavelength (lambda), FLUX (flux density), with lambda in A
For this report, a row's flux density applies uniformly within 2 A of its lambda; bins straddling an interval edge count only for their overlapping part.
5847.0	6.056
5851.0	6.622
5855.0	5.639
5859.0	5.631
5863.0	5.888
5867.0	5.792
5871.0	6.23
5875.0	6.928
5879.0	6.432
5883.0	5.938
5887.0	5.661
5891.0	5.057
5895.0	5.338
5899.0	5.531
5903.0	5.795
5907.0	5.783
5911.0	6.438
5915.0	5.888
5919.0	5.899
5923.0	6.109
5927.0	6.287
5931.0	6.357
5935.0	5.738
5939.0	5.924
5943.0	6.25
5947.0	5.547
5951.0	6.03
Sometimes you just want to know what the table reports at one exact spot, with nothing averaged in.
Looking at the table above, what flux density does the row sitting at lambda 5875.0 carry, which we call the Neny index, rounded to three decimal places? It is 6.928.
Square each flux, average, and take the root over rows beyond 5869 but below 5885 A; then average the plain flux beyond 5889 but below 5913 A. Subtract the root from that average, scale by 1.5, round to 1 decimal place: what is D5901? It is -1.1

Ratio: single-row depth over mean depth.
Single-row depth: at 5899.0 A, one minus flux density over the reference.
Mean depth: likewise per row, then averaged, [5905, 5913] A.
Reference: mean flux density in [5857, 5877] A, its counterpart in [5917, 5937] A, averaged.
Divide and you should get -22.6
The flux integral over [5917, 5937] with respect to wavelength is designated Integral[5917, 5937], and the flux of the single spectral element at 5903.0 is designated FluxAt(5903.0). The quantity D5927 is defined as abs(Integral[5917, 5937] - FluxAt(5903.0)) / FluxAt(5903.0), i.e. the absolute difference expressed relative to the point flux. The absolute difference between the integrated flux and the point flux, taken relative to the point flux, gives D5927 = 20.0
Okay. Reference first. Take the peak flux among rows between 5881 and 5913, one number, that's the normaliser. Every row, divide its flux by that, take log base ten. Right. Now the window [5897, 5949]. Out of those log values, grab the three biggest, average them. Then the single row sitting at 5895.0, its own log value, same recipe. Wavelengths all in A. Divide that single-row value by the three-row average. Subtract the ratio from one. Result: -14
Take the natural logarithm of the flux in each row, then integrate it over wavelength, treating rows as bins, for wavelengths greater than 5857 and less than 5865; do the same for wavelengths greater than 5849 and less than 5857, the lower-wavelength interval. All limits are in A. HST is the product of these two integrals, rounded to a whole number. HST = 203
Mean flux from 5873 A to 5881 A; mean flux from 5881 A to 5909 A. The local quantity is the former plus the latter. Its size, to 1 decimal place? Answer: 12.3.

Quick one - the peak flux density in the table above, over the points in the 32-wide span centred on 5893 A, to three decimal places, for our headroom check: 6.432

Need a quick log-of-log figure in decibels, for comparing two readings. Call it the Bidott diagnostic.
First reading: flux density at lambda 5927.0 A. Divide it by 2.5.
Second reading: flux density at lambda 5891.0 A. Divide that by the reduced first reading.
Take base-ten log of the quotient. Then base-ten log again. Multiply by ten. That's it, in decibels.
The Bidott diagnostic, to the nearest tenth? -5.2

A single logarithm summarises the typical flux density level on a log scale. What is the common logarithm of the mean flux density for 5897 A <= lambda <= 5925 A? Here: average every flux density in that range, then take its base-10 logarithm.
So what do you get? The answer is 0.772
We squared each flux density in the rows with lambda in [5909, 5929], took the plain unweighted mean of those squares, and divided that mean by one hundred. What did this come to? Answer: 0.38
